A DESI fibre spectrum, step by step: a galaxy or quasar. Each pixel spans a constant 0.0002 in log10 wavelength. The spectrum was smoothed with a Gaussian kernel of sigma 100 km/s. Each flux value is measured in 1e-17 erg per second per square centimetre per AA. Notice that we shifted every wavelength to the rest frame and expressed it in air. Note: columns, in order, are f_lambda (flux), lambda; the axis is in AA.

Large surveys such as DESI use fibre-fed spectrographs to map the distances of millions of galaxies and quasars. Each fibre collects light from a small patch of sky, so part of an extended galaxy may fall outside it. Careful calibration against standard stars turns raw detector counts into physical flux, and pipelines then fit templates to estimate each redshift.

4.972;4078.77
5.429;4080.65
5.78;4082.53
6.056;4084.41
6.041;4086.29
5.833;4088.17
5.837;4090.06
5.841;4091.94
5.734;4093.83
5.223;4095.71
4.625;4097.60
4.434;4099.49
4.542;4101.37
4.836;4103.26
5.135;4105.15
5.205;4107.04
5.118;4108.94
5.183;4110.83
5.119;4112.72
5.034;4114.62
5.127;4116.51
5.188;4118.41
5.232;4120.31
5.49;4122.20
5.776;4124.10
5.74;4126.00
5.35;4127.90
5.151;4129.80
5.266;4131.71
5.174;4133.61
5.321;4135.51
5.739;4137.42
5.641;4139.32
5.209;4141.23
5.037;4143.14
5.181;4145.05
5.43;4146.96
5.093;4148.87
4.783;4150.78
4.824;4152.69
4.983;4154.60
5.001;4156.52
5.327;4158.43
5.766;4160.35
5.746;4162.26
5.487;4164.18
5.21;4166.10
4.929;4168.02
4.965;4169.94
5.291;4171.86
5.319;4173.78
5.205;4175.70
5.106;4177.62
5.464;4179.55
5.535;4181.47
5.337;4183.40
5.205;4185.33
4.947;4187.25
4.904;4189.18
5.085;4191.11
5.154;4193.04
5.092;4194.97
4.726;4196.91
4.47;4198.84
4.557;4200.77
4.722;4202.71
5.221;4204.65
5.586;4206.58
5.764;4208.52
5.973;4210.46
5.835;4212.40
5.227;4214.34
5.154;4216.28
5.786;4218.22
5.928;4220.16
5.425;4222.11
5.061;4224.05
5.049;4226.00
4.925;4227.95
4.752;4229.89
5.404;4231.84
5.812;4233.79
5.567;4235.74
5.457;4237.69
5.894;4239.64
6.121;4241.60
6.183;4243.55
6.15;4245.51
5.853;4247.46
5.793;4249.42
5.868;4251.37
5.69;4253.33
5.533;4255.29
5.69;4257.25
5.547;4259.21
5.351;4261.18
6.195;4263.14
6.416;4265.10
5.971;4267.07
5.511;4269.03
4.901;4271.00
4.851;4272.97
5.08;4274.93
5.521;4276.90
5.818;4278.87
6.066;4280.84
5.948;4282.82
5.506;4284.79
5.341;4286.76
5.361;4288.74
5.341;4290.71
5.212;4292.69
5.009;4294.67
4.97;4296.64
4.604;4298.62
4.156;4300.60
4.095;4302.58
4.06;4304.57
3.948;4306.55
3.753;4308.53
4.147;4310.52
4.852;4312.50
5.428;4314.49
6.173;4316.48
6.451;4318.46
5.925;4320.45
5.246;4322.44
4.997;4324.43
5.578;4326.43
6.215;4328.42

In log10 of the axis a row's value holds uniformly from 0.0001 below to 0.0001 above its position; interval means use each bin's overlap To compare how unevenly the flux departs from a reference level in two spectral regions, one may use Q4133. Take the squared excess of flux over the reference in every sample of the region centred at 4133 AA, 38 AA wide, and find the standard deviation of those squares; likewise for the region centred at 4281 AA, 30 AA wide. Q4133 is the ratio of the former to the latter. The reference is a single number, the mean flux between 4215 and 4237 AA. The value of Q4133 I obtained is 0.49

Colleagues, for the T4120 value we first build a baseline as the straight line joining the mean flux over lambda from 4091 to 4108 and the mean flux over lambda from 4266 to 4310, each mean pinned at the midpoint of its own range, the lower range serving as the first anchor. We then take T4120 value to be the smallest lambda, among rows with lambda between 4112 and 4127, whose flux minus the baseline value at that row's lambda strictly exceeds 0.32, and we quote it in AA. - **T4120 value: 4122.20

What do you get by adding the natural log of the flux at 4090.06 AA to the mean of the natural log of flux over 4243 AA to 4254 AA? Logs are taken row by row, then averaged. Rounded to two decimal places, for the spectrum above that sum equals 3.54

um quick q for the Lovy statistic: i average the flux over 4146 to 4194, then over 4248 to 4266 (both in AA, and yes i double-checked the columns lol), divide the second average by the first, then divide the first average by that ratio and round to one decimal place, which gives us 4.7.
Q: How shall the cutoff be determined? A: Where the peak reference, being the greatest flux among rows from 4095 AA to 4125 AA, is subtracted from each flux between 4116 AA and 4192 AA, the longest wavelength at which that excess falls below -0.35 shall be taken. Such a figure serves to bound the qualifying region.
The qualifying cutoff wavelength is 4191.11 AA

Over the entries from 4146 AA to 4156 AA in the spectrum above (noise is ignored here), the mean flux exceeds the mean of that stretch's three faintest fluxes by 0.16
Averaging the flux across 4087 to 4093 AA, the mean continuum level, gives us 5.84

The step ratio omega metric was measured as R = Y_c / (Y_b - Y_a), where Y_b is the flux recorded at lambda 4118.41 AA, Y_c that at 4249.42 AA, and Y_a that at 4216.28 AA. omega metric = 170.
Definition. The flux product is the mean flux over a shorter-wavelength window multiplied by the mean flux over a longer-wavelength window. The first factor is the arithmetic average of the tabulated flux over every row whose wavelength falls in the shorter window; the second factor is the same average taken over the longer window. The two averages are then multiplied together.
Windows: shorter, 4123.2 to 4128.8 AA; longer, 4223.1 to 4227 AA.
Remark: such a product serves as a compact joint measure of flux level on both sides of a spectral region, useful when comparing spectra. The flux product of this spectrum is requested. 28.4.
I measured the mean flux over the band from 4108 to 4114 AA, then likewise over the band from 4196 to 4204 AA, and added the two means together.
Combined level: 9.8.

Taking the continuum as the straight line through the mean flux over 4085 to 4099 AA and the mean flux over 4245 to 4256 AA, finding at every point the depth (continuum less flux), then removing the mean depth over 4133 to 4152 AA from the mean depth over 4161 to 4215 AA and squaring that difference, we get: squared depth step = 0.012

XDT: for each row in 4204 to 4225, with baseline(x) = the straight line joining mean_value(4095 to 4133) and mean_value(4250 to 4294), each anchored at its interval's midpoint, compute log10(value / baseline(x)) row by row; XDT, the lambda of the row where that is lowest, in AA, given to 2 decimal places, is 4224.05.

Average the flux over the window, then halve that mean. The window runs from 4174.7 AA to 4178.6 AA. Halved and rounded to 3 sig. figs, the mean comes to 2.58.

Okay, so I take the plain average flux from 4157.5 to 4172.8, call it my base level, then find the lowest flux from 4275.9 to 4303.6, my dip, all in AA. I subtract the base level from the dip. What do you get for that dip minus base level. -1.2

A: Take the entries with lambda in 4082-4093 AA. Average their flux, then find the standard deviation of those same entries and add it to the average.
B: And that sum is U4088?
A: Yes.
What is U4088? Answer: 6.0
